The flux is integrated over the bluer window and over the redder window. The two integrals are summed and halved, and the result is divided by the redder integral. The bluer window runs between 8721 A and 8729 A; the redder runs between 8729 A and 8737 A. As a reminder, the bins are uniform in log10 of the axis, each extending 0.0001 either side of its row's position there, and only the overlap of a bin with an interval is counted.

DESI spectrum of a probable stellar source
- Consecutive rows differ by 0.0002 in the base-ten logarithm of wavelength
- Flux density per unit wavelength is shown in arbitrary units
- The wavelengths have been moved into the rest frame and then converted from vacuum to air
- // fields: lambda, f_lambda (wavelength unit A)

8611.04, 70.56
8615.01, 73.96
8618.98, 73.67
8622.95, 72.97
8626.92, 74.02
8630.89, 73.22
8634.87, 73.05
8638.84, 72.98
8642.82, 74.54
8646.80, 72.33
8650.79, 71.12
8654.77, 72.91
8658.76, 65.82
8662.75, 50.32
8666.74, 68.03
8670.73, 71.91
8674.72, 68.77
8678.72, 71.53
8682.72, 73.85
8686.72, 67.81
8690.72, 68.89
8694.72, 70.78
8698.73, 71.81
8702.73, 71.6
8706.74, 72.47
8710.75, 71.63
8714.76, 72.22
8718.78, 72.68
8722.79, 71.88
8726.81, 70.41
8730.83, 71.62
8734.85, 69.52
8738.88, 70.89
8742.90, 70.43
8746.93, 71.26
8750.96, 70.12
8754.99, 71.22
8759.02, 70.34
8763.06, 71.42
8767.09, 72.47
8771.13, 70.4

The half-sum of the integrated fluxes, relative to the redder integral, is 1.00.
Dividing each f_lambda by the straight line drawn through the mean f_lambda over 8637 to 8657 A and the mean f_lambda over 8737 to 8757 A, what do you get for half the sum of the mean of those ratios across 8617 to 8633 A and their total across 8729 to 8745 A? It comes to 2.49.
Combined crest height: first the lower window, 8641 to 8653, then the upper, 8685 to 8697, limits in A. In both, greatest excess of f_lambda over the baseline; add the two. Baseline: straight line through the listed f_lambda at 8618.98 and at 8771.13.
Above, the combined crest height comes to 0.12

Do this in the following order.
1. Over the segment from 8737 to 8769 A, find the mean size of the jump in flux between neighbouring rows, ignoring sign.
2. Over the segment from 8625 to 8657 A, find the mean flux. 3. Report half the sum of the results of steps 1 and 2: 37.0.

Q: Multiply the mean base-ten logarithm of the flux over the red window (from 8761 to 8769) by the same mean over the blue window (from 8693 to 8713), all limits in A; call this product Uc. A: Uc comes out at 3.45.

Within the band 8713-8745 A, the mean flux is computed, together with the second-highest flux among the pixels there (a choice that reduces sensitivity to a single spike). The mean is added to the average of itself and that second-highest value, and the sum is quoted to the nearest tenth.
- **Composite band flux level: 142.9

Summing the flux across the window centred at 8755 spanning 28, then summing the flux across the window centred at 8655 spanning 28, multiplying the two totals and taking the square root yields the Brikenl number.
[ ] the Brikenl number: 486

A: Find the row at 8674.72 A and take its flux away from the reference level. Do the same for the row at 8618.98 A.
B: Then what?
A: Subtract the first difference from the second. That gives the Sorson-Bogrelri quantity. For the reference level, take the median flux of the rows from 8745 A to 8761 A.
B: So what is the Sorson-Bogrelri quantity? -4.9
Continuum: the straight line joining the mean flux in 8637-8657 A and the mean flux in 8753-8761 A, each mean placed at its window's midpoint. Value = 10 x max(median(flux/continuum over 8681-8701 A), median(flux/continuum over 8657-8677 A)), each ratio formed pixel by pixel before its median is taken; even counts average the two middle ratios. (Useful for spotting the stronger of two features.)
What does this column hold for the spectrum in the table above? 9.8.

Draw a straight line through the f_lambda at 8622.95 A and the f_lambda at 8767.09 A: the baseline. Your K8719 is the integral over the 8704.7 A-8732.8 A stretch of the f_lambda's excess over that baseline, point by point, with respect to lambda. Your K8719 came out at -22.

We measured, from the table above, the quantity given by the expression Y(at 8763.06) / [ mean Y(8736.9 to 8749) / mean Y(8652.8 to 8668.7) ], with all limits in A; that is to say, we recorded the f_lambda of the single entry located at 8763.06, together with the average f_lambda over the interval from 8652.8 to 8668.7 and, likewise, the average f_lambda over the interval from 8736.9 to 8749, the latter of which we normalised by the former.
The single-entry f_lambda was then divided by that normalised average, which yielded 65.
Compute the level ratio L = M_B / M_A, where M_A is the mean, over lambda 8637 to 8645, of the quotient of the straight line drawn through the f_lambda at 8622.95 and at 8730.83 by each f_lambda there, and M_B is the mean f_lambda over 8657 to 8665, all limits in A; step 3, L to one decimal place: 58.9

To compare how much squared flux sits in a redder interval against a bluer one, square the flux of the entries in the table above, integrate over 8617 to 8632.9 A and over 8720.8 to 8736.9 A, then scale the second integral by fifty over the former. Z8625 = 47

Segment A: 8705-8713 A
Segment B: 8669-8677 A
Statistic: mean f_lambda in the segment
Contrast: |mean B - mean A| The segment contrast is 1.7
